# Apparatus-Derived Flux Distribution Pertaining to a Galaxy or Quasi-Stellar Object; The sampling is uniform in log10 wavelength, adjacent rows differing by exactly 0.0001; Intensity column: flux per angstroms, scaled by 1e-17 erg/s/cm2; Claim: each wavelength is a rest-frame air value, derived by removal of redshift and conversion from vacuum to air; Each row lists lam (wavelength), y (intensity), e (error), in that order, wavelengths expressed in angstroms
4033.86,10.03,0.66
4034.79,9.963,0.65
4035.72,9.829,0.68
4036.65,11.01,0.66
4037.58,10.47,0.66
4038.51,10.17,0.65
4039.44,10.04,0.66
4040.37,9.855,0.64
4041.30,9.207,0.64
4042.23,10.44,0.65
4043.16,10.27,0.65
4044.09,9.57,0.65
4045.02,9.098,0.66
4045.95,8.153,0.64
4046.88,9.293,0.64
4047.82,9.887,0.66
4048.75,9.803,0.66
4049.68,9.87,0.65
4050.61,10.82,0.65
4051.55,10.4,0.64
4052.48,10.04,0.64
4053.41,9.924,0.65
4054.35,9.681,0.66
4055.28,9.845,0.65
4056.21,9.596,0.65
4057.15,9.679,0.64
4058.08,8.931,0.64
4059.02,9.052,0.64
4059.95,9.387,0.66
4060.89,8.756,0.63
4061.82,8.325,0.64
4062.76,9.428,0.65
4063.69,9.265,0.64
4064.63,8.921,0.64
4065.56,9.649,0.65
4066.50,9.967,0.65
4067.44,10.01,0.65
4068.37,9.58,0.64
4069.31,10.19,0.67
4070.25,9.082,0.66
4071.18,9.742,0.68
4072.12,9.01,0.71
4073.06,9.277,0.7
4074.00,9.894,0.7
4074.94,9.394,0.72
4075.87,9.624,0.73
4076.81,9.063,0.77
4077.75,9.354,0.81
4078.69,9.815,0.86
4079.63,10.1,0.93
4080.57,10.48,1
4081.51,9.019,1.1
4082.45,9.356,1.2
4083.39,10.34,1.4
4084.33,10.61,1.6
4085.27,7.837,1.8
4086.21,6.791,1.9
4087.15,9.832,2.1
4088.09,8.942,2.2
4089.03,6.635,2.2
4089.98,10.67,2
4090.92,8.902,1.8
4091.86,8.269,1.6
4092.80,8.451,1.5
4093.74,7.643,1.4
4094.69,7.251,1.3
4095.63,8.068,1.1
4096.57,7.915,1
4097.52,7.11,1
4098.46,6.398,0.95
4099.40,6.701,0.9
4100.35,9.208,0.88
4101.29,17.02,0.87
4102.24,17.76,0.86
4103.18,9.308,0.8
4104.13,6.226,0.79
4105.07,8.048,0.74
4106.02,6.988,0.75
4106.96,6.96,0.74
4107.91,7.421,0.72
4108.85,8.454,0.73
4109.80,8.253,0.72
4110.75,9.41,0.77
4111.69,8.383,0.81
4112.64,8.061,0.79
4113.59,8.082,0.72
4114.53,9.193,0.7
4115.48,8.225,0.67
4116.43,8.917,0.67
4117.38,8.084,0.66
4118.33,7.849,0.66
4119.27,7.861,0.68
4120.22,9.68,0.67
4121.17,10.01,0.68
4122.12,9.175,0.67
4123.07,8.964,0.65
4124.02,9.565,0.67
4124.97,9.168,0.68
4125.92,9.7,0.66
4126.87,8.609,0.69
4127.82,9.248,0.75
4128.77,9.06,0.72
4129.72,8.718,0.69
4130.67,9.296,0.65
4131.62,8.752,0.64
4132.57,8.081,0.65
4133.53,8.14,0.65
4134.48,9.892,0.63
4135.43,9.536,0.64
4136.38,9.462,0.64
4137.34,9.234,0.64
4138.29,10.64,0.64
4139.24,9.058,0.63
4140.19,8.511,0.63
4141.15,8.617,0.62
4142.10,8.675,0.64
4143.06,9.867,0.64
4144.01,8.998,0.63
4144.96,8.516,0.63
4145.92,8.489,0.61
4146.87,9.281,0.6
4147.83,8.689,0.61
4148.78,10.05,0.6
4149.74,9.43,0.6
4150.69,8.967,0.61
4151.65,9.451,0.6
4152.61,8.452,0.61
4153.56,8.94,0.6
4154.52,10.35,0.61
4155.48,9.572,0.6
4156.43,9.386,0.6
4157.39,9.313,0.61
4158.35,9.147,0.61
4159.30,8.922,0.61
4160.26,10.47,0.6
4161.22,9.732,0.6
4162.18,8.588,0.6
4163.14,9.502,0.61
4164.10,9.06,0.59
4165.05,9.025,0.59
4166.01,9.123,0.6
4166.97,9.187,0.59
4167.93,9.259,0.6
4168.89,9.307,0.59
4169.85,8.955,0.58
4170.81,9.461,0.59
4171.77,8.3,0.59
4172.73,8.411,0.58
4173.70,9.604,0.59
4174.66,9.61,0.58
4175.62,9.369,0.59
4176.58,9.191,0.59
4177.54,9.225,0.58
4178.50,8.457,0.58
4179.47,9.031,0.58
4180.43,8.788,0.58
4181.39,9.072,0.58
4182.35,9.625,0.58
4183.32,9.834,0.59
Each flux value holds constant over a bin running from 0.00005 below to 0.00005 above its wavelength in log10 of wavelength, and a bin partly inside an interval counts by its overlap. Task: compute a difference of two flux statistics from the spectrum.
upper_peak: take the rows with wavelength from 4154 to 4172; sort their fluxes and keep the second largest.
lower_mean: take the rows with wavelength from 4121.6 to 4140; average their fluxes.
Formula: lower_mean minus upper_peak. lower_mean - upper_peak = -1.2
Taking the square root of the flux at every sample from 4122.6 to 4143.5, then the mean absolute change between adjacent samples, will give 0.10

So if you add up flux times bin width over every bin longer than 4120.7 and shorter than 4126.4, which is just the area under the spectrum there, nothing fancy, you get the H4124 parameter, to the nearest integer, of 54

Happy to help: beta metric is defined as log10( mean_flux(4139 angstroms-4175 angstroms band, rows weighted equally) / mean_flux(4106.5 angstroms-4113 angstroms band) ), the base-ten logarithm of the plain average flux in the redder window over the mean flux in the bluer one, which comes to 0.05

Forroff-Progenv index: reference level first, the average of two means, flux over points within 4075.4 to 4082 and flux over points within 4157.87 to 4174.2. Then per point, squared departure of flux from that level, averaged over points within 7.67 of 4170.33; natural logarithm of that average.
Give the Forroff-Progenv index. -1.7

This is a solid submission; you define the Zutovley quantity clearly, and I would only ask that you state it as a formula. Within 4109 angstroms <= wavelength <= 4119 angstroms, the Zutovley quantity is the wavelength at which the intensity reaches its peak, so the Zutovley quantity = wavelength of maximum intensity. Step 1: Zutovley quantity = 4110.75 angstroms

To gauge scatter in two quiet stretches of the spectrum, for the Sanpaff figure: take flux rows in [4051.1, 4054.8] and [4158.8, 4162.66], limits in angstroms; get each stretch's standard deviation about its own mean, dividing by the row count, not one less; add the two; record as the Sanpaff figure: 0.99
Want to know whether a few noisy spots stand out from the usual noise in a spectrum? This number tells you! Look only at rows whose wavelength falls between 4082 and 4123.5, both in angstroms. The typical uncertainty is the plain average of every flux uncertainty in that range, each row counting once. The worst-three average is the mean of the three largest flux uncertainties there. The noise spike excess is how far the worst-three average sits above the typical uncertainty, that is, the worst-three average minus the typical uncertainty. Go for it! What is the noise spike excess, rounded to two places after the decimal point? 1.09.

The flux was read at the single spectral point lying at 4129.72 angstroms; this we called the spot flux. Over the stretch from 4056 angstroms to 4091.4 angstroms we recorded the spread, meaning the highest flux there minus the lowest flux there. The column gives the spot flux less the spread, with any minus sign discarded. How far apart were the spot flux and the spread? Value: 4.7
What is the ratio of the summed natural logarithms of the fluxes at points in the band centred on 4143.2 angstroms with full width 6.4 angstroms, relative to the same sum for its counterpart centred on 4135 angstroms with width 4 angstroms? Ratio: 1.7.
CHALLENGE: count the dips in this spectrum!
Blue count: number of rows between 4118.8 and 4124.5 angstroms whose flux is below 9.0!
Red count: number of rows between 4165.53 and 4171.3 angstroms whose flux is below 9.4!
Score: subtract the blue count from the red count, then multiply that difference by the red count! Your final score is 15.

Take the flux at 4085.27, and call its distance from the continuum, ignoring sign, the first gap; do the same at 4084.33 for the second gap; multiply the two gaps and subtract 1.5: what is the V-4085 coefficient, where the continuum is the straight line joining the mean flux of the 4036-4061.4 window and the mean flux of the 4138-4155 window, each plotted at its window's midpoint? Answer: 0.32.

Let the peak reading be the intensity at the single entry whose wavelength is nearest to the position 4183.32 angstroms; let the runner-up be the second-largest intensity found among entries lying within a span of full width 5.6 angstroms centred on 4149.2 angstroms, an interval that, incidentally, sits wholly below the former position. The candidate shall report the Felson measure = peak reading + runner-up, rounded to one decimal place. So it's 19.3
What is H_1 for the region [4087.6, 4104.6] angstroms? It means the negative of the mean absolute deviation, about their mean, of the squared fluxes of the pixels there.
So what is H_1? -49.4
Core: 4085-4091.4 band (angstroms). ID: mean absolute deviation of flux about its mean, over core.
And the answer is 1.22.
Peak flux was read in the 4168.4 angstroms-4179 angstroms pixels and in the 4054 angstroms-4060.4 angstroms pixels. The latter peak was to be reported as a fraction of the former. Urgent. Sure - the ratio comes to 1.02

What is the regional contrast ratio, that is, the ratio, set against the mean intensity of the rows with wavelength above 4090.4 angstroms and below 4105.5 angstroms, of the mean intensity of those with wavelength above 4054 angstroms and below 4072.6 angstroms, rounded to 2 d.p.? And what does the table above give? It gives 1.04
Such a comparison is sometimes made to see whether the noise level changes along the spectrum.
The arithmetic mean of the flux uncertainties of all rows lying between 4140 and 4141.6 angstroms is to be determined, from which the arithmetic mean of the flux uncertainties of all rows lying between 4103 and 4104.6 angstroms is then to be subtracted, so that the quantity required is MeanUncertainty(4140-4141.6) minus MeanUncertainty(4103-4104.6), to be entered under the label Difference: -0.17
